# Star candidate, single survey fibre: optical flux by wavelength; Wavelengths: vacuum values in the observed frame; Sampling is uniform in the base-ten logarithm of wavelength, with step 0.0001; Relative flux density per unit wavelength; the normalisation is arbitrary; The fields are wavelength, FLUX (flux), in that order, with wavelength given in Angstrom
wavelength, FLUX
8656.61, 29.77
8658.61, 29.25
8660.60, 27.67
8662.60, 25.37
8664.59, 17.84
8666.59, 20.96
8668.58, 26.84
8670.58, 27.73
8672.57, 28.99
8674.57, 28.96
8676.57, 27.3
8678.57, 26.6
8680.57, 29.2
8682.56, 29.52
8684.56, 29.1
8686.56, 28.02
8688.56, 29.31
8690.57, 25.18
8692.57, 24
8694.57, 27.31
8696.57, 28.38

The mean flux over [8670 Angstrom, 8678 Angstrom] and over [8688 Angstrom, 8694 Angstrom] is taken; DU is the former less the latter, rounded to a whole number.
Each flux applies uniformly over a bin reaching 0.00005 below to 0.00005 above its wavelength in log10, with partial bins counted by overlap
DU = 2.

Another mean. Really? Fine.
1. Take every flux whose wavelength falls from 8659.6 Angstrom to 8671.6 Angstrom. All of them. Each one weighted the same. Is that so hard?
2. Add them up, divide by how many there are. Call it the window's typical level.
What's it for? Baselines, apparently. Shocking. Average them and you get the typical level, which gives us 24.4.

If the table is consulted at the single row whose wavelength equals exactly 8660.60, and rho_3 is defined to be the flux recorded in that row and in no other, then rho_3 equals 27.67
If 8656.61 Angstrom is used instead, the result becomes 29.77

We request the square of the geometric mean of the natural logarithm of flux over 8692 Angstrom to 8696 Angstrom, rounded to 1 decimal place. 10.5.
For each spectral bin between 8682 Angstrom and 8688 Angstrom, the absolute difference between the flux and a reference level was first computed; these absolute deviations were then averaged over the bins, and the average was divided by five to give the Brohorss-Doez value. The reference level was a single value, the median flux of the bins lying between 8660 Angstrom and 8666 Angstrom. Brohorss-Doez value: 0.70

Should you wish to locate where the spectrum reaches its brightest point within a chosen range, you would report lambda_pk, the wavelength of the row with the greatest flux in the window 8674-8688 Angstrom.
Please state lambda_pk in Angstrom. 8682.56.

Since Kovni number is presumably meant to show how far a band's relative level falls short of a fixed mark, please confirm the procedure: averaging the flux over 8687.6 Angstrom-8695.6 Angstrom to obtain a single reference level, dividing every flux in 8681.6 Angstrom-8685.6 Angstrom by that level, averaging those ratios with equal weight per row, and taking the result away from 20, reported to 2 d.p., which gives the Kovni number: 18.89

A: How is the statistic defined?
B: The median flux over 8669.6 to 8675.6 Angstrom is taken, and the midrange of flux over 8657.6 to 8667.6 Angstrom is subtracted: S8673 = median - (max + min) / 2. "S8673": 5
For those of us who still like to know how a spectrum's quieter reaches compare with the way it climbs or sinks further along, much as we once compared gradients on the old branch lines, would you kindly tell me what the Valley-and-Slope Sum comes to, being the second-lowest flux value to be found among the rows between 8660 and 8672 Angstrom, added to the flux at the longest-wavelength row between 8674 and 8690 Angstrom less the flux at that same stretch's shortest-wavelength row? 21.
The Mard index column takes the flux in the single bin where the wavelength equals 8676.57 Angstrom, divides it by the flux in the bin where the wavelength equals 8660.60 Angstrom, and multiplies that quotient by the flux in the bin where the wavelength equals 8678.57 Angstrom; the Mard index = 26.2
